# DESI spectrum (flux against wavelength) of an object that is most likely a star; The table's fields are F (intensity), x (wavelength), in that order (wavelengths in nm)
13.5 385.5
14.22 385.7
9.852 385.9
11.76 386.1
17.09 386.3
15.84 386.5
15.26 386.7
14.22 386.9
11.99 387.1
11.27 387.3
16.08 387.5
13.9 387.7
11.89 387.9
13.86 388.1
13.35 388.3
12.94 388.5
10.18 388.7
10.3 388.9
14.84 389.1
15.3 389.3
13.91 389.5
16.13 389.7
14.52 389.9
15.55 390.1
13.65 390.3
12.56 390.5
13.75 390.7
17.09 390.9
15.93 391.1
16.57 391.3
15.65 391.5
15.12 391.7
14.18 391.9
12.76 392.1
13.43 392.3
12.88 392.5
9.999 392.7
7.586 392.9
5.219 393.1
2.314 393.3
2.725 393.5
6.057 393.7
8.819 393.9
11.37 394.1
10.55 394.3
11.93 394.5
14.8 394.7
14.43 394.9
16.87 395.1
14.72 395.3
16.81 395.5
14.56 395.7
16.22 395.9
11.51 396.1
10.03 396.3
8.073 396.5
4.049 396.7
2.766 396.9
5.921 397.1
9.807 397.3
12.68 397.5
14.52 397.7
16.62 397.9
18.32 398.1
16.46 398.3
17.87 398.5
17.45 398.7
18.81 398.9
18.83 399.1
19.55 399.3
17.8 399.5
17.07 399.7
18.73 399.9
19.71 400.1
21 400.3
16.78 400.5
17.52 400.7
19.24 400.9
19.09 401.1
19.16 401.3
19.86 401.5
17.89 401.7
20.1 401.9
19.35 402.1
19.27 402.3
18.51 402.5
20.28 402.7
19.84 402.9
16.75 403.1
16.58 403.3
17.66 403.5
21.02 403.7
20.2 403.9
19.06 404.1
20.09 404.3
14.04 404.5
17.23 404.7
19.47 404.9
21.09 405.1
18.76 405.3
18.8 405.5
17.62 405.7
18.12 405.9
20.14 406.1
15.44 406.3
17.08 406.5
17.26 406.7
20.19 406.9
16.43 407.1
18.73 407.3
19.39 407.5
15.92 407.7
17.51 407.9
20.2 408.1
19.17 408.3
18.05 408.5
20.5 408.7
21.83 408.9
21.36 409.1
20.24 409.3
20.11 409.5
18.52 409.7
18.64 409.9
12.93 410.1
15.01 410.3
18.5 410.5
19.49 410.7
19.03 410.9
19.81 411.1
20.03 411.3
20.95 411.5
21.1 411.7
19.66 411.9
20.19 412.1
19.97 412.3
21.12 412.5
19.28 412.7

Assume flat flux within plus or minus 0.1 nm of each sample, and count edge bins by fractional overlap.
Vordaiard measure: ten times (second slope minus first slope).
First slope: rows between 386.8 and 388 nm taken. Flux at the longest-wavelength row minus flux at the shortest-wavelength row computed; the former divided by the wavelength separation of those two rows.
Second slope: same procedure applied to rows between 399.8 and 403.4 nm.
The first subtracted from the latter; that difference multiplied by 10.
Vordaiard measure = 17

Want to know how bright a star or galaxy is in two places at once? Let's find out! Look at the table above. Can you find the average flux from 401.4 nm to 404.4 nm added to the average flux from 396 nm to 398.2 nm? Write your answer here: 29.5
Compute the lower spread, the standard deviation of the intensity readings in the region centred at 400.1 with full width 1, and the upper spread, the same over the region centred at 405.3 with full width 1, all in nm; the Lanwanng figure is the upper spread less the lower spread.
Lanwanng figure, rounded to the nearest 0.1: -0.5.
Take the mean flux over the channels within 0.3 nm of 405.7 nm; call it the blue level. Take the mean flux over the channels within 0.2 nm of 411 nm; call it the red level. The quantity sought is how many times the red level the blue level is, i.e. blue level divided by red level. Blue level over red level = 0.94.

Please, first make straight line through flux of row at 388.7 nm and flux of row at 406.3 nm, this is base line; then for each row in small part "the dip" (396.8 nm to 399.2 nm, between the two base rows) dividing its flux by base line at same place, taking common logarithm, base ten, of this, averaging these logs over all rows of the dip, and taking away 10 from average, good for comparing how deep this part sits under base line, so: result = -10.0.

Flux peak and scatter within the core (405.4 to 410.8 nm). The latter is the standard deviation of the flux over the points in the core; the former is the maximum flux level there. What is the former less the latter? 20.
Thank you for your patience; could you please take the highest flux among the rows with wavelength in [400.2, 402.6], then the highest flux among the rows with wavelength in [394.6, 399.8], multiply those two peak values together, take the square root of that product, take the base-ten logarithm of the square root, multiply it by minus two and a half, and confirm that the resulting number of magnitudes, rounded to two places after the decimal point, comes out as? -3.27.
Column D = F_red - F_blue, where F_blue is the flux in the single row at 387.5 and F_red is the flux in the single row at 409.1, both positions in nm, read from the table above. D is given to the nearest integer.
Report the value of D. 5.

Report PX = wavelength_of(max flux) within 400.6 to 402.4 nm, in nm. 401.9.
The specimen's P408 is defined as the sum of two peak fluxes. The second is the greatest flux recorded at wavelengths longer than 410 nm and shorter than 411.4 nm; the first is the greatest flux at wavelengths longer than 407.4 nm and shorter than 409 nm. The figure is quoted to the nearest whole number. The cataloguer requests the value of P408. 42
